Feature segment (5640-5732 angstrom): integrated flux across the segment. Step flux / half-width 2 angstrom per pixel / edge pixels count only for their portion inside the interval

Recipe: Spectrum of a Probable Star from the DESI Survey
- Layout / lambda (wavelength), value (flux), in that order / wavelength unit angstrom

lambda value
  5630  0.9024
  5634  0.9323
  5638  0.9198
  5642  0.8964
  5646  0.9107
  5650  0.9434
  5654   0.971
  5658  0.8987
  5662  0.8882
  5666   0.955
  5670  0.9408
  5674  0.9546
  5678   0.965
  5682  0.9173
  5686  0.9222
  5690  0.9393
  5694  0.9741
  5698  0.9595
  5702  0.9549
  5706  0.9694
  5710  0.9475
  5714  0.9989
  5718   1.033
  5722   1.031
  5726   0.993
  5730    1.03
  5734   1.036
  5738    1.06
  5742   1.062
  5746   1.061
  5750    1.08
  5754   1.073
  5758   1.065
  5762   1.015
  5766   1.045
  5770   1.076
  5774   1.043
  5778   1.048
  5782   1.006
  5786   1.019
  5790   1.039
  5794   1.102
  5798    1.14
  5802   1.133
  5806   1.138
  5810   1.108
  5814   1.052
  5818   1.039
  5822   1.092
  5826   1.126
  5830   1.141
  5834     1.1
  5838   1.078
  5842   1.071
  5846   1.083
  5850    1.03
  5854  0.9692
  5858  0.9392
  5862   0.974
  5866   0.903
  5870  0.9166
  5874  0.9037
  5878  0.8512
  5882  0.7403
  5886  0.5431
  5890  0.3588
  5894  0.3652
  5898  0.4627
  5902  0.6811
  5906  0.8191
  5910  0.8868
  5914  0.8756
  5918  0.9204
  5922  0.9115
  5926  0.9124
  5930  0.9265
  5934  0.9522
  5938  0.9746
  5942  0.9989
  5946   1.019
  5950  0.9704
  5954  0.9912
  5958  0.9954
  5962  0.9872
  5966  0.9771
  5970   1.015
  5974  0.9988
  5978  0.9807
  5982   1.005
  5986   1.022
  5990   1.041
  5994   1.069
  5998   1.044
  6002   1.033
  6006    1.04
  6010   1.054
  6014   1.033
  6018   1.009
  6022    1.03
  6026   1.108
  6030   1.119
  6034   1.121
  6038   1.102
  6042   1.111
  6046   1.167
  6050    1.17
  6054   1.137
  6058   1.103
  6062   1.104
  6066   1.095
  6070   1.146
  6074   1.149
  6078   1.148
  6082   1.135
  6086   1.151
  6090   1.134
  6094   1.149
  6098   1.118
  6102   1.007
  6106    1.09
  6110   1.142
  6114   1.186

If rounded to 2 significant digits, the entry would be 88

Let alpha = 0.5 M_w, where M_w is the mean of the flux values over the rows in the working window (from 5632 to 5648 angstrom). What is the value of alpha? 0.457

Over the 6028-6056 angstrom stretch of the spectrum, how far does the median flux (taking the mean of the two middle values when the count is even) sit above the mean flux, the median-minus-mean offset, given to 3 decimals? -0.011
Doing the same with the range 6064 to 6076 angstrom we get 0.016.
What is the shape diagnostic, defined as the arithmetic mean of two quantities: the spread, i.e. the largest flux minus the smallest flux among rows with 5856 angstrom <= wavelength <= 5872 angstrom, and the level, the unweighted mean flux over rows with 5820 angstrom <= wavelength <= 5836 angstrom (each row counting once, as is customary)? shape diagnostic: 0.593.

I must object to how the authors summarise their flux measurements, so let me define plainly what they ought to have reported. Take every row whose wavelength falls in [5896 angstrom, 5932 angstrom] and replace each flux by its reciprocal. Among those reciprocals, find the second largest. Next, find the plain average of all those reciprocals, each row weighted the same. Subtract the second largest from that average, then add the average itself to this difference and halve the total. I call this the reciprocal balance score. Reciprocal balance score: 0.541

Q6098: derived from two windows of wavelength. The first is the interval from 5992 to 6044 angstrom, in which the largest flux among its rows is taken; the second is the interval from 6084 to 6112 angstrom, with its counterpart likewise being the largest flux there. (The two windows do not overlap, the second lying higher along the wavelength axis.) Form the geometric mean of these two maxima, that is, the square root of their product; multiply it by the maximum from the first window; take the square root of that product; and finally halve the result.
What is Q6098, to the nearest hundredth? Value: 0.56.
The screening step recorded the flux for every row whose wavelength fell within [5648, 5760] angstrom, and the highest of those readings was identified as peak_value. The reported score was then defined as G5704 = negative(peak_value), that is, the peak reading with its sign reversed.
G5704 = -1.08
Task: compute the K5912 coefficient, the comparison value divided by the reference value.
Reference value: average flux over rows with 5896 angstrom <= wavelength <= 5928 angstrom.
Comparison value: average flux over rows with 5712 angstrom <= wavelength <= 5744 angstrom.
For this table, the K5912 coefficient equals 1.27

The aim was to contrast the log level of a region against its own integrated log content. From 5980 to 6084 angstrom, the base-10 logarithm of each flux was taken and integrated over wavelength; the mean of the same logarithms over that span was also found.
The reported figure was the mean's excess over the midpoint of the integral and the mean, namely -1.9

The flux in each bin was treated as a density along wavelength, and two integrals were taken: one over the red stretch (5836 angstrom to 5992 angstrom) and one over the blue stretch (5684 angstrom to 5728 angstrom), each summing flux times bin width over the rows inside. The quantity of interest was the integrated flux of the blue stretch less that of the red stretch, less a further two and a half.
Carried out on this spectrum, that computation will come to -100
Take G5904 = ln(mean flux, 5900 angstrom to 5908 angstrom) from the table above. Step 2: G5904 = -0.29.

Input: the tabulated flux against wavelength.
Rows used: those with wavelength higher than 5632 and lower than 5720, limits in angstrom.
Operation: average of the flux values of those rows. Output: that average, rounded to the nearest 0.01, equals 0.95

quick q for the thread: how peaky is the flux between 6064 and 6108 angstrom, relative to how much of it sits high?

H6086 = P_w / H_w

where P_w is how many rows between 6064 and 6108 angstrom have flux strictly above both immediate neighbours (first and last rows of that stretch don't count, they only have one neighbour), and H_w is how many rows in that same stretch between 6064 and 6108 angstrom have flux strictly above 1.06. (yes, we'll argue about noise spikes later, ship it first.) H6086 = 0.30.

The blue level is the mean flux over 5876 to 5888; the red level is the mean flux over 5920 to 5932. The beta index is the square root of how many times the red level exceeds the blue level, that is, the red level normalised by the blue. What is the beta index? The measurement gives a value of 1.14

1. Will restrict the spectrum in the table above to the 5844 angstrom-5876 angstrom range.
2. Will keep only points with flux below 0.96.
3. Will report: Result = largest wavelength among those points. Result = 5874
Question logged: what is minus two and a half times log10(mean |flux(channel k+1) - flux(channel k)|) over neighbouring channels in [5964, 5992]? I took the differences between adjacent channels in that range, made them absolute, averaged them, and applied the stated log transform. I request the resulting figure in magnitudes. 4.1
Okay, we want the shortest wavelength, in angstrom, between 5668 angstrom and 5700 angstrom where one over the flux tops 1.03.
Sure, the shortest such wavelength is 5670 angstrom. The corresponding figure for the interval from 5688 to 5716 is 5690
